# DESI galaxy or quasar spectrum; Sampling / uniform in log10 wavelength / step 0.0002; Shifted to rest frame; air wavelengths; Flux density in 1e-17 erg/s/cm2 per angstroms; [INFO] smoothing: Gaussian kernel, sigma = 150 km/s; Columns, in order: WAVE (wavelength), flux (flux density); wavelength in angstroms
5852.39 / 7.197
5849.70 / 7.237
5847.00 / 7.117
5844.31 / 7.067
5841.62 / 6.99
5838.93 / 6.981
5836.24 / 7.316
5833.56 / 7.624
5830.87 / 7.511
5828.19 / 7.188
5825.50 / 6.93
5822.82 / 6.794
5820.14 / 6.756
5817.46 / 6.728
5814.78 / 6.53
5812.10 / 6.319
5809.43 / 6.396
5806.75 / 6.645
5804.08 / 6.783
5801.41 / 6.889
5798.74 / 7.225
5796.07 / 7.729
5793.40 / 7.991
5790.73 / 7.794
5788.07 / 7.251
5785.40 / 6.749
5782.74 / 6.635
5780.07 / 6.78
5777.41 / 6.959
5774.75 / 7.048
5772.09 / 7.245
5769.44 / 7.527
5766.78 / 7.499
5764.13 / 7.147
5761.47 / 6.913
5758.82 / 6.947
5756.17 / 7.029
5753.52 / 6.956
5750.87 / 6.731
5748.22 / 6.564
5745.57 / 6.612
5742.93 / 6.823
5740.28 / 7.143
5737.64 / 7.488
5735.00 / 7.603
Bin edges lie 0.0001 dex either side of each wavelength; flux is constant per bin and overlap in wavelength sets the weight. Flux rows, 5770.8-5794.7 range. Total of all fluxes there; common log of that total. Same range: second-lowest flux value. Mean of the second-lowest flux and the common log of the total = 4.28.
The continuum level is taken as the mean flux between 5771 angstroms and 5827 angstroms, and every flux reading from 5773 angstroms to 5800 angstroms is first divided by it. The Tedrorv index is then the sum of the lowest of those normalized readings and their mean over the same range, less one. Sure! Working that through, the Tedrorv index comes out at 0.990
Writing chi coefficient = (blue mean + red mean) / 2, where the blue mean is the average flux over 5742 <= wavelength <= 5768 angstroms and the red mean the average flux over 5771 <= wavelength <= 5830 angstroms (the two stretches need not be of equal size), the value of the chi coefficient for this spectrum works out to 6.95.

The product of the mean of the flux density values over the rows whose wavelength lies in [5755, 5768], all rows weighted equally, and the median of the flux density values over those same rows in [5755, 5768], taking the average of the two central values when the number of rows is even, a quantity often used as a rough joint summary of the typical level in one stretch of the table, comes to 50.0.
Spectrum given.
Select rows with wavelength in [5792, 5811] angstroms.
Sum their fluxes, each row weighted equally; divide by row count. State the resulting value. 7.09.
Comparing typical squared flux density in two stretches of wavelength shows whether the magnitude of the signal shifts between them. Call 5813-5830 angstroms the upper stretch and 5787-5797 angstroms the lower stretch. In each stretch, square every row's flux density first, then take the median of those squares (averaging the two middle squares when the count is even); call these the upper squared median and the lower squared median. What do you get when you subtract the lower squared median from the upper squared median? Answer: -14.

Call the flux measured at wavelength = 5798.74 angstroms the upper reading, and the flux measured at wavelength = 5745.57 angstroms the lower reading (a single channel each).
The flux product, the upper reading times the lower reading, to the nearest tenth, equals 47.8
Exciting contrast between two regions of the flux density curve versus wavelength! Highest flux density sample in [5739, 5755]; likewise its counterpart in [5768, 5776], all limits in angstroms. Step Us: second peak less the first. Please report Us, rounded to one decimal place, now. 0.4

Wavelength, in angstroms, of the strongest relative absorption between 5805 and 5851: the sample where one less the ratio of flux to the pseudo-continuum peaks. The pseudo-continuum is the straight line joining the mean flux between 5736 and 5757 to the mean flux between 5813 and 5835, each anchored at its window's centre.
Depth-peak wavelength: 5812.10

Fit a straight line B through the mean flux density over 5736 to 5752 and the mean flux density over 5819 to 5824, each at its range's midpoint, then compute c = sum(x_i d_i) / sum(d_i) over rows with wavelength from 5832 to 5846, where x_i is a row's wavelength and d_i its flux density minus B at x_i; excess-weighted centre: 5837.3 angstroms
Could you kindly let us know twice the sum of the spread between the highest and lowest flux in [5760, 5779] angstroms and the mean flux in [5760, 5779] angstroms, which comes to 15.6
